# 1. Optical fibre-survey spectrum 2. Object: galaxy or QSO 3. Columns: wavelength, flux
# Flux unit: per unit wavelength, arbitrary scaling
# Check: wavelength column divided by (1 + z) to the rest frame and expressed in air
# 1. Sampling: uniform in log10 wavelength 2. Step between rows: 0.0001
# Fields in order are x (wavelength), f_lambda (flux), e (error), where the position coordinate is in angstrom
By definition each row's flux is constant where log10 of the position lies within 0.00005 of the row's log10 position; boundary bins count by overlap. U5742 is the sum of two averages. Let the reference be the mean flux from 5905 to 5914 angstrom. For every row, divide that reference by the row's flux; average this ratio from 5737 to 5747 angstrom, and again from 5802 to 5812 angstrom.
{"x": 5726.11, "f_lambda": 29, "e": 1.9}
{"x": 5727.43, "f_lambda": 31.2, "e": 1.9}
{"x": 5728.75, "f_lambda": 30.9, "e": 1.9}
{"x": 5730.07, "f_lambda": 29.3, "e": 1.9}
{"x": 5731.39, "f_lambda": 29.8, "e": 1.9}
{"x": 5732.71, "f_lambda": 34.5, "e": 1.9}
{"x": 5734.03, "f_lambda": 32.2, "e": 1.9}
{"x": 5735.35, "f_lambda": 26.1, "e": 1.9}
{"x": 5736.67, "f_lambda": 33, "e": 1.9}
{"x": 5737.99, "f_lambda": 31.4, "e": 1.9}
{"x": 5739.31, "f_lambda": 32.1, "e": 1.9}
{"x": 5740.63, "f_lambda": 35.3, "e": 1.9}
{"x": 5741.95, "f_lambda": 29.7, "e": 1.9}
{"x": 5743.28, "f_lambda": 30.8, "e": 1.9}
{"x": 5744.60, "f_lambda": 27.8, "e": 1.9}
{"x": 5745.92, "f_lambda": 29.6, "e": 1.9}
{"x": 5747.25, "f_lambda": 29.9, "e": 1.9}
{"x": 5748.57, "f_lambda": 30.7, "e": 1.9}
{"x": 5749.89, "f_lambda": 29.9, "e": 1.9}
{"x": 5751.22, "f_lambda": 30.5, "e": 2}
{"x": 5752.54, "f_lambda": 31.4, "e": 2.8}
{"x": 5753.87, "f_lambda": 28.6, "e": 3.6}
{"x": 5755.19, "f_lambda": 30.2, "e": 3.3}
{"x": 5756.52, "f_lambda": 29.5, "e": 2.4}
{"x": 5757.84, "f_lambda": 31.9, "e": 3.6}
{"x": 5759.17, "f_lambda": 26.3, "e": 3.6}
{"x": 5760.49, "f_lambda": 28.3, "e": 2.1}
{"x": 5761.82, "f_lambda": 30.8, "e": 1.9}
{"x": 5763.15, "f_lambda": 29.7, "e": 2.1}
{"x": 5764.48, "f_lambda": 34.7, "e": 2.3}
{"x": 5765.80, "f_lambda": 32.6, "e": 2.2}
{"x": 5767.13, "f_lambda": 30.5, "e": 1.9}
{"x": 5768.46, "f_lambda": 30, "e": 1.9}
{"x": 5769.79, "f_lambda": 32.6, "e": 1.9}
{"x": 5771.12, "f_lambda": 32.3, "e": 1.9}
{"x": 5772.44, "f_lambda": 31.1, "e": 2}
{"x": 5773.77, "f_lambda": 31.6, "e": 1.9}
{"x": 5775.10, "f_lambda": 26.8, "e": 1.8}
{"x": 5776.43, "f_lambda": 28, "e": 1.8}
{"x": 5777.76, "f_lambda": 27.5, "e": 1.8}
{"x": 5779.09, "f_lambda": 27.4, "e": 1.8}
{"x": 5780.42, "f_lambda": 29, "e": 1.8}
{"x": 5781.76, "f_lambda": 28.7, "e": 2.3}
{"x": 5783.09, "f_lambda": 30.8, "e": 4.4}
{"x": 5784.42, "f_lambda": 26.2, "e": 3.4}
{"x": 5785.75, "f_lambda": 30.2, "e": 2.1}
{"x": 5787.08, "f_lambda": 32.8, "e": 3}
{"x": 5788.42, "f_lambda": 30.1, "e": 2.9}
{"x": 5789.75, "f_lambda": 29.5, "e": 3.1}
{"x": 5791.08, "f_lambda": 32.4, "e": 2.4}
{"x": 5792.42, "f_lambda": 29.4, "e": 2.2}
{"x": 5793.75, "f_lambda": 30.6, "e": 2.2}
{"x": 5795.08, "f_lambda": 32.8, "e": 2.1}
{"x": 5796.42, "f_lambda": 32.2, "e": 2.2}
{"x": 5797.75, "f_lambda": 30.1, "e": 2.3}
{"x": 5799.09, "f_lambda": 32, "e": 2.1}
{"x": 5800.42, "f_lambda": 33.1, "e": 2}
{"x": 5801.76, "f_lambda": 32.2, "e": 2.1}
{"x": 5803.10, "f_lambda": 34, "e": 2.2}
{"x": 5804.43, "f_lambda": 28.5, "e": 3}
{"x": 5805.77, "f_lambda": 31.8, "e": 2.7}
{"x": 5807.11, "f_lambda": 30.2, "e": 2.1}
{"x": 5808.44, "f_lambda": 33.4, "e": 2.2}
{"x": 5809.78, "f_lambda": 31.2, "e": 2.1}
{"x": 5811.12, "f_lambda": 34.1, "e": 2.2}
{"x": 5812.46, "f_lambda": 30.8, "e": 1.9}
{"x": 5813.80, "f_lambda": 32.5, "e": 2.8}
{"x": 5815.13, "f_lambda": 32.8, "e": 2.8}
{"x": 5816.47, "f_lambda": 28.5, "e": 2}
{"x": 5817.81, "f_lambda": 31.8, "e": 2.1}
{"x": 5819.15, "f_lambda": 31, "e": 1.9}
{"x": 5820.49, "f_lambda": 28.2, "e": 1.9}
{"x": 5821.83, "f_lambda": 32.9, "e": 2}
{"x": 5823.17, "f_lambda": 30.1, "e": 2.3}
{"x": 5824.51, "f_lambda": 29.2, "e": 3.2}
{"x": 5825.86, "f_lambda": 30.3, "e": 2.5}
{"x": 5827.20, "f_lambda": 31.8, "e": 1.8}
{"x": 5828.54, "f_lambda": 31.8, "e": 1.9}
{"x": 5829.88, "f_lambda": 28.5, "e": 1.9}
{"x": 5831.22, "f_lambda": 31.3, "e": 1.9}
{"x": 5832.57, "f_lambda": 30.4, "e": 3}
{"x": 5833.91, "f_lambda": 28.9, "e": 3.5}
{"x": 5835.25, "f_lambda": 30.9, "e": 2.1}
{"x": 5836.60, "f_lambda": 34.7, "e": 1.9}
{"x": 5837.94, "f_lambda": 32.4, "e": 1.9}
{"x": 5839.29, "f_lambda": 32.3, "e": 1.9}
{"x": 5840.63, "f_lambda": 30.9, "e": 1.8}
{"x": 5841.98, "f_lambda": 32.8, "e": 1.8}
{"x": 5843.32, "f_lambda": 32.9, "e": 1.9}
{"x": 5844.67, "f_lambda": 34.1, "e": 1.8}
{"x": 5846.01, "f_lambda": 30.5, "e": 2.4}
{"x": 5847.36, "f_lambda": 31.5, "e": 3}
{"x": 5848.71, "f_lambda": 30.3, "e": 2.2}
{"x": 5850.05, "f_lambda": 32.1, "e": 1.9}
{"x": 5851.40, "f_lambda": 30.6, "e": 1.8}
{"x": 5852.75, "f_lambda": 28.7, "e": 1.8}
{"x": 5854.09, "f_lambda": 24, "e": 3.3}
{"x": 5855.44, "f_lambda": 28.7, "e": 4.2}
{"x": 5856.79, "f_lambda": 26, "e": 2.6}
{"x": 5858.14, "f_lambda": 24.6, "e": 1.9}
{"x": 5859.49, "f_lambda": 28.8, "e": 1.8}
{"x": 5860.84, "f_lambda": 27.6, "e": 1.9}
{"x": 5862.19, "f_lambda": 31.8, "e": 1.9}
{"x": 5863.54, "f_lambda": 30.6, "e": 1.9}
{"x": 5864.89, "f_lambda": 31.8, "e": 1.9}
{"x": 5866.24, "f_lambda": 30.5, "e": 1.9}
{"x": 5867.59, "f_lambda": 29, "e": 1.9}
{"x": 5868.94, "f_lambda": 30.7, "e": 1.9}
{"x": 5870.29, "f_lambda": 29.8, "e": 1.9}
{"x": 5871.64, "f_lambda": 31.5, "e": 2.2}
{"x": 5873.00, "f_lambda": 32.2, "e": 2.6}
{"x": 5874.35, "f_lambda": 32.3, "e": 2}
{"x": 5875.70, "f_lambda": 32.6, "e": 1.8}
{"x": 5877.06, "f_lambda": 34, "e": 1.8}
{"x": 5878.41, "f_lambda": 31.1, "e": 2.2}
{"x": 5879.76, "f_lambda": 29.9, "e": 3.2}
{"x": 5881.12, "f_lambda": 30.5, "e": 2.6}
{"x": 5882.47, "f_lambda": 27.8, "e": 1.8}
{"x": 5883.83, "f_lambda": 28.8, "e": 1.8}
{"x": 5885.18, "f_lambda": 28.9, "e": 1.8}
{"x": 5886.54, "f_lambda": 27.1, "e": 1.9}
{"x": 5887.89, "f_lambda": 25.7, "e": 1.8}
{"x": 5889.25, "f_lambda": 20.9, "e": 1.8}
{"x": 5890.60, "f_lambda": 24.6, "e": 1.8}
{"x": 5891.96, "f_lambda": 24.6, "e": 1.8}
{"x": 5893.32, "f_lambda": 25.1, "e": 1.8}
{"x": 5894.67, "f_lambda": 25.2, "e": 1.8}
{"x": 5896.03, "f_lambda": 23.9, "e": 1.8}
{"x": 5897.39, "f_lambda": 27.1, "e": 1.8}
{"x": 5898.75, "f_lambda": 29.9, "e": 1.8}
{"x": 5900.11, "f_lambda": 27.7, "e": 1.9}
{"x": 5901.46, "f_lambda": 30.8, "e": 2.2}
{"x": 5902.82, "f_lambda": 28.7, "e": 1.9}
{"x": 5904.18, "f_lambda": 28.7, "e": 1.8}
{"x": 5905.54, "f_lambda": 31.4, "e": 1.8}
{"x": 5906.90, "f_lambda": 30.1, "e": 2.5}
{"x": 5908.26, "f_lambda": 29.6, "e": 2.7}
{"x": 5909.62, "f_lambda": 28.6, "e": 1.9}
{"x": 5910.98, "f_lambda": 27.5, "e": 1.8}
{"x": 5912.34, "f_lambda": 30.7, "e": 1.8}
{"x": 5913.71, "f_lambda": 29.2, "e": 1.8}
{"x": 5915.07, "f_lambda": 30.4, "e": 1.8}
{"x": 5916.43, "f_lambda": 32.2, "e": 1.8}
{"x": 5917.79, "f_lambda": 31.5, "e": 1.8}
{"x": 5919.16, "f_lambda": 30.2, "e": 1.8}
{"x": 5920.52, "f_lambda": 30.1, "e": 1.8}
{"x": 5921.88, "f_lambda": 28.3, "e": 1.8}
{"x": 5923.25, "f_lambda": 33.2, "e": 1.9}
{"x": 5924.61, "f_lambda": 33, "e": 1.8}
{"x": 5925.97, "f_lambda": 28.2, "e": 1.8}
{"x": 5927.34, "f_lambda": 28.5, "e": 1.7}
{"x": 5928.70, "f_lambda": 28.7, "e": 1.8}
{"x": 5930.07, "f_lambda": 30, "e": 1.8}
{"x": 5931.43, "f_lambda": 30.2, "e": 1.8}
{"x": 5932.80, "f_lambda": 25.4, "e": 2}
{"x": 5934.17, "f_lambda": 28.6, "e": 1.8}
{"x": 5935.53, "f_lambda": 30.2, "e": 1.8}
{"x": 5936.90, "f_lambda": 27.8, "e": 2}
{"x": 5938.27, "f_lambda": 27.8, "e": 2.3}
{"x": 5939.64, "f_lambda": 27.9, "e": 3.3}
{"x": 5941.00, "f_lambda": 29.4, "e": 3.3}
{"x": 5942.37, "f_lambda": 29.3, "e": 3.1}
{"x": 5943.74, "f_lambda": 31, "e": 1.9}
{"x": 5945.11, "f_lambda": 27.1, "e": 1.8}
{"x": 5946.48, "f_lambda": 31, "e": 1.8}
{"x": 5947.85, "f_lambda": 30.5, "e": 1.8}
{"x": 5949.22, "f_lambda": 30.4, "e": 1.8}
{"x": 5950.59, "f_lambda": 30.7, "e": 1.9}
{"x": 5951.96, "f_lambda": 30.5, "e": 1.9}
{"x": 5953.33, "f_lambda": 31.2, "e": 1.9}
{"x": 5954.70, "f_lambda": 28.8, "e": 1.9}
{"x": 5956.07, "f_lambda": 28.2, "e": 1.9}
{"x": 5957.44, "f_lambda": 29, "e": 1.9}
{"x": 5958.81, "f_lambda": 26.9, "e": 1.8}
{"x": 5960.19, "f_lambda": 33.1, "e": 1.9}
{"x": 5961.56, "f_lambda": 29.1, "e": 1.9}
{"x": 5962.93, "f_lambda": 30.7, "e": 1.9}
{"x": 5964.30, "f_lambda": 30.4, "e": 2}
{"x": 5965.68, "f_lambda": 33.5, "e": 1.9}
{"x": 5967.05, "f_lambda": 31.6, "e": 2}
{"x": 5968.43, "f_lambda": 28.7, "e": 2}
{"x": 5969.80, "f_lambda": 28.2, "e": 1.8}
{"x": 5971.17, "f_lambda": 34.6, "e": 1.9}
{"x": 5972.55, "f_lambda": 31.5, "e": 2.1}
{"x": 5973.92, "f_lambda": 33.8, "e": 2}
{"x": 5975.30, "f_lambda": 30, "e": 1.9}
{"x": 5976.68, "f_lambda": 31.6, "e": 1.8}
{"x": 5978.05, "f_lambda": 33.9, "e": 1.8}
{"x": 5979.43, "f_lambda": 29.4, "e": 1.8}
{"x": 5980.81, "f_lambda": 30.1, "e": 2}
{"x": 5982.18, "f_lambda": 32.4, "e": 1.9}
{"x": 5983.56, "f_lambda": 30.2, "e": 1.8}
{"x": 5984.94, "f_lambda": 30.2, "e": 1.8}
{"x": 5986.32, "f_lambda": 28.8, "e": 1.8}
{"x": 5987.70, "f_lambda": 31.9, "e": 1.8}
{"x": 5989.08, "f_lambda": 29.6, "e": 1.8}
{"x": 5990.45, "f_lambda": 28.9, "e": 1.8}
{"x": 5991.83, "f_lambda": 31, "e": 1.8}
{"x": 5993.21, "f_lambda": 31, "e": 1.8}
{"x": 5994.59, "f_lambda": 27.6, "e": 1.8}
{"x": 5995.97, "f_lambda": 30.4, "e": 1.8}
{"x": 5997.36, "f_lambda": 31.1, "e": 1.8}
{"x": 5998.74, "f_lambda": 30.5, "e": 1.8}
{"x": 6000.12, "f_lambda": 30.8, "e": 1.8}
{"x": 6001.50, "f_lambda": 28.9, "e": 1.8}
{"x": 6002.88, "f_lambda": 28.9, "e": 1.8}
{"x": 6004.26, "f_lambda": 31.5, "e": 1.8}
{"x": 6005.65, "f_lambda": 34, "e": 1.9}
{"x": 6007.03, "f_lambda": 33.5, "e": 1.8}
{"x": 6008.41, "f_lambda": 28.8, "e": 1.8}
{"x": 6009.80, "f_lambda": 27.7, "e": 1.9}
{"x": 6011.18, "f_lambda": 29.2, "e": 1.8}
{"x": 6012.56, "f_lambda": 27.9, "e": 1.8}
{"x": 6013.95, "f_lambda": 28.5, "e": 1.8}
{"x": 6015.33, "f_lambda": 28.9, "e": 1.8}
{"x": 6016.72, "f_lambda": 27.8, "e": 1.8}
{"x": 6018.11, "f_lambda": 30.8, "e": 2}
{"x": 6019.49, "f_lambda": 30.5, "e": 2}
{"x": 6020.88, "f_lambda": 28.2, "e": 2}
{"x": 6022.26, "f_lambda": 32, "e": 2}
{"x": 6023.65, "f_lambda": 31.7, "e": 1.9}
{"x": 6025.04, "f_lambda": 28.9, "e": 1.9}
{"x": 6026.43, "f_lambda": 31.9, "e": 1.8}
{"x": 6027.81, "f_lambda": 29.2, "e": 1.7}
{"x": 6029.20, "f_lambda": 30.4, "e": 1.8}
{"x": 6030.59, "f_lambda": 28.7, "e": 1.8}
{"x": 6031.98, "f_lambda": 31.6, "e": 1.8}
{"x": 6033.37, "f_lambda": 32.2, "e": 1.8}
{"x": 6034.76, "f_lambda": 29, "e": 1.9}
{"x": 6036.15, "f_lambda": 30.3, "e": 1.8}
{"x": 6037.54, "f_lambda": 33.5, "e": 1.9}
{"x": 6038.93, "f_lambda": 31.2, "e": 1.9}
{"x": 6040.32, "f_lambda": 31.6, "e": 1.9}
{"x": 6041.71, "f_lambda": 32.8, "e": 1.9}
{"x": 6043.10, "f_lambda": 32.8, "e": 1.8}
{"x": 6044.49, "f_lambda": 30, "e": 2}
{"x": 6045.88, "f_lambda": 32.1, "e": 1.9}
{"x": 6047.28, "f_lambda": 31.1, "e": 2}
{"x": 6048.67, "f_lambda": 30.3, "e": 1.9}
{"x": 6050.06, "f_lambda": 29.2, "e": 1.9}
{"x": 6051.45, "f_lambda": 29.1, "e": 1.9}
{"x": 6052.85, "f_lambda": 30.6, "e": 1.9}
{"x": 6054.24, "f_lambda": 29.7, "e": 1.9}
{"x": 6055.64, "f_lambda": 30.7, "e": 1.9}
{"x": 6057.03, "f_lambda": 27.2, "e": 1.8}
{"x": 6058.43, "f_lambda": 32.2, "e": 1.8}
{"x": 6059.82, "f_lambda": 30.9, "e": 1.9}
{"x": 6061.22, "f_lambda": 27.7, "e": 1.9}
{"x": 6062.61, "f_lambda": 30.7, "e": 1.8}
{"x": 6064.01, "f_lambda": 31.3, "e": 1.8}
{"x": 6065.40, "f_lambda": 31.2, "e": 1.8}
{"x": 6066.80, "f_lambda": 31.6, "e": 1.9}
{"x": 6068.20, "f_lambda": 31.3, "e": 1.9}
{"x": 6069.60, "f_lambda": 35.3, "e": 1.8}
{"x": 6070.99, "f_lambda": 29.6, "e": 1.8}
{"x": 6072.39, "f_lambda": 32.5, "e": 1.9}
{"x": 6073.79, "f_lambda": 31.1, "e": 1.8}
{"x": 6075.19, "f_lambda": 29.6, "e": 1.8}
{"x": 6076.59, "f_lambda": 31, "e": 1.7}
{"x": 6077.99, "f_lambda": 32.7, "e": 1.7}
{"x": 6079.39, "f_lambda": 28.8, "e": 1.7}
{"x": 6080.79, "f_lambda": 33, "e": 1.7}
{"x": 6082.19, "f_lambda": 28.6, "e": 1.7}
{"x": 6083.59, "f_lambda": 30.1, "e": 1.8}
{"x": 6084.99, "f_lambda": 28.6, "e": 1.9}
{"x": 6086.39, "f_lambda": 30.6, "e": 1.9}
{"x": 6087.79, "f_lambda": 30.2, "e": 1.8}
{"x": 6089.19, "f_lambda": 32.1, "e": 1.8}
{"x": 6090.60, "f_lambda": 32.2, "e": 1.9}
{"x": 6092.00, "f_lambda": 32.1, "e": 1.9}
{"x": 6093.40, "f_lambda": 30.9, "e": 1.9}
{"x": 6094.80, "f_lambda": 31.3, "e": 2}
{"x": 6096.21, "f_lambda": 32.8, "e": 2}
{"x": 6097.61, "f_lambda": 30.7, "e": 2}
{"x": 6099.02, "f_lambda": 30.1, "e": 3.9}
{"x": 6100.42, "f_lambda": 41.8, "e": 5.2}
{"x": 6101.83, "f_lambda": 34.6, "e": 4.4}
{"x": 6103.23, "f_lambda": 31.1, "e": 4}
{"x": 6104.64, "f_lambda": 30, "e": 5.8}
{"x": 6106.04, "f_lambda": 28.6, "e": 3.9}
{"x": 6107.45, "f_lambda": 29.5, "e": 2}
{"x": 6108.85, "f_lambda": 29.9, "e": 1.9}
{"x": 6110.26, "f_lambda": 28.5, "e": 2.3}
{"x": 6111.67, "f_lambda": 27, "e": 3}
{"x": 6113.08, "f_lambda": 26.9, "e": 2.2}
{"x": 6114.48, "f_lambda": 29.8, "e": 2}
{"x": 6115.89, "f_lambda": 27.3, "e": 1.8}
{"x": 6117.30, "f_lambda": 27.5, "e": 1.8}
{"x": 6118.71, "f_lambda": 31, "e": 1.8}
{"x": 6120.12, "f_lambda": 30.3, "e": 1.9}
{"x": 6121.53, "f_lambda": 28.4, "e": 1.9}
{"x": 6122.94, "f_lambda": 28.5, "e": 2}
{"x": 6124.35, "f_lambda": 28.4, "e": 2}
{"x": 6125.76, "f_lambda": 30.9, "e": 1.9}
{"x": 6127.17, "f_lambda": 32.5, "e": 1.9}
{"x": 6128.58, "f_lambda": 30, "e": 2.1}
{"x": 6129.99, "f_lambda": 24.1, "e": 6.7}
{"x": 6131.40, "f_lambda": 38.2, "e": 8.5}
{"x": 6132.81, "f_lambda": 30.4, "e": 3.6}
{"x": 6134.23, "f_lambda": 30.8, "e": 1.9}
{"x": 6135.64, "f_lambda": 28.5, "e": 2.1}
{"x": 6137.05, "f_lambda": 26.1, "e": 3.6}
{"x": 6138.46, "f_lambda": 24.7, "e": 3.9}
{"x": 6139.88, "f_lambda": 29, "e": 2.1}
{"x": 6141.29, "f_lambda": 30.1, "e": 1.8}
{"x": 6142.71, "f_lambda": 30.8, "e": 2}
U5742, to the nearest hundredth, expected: 1.89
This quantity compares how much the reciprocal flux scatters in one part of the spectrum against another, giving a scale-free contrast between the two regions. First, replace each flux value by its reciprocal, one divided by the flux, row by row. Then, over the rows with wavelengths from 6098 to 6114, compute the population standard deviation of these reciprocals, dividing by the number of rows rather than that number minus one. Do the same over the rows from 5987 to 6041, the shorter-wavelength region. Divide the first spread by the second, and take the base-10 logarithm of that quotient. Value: 0.30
